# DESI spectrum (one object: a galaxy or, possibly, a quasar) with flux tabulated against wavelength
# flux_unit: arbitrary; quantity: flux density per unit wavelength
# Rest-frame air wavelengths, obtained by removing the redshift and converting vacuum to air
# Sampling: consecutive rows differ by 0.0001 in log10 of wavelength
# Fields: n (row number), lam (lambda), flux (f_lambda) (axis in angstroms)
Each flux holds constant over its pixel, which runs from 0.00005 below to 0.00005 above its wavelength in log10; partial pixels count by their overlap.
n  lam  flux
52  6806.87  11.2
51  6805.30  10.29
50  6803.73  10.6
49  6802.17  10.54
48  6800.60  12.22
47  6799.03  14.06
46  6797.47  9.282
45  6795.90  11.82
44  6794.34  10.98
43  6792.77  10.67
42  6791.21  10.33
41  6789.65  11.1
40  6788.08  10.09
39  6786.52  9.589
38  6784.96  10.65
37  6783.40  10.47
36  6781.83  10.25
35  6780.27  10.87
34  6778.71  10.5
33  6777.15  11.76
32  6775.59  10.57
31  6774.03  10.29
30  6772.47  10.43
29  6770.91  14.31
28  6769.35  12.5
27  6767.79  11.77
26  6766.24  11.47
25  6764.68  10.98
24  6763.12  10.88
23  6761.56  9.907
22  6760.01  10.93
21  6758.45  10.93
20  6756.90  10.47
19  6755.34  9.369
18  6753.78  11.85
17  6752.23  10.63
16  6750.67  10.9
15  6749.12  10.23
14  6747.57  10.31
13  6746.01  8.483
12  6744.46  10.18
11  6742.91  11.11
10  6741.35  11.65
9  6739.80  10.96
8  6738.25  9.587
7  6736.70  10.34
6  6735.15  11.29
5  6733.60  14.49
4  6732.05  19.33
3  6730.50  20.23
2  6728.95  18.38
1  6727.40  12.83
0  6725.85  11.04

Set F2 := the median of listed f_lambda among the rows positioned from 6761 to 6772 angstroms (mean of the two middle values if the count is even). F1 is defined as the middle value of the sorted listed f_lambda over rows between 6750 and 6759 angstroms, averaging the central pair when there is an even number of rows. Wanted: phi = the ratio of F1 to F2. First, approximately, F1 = 10.8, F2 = 11.5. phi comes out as 0.94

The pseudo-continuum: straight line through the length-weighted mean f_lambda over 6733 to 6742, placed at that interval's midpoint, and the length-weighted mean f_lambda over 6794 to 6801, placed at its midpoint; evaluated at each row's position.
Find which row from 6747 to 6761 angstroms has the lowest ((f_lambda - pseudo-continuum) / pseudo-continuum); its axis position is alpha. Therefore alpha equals 6755.34 angstroms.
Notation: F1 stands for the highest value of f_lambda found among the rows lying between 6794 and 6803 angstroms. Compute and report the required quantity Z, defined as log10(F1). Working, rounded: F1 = 14.06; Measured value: 1.148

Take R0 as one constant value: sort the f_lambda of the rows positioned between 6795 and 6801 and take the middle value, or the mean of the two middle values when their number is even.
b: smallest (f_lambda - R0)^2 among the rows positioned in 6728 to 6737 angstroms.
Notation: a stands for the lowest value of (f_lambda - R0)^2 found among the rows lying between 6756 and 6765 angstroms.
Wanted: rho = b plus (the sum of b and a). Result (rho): 2.1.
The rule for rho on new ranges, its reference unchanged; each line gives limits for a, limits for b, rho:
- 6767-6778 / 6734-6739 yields 1.1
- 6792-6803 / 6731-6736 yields 1.1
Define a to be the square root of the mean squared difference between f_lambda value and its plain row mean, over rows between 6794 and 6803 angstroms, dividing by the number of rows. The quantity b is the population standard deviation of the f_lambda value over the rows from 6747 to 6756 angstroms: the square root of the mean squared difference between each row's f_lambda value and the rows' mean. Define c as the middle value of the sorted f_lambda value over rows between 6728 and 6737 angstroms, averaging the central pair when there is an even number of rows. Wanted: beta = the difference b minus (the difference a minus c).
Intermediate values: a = 1.5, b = 0.7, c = 16.4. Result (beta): 15.7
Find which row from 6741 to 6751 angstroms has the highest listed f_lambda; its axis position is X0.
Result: 6741.35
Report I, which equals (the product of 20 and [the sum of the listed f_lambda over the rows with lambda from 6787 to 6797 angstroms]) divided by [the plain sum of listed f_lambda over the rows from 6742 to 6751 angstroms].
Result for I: 21.2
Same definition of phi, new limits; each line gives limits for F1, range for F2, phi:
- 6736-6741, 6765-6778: 0.89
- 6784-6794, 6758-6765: 0.96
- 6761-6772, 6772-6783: 1.09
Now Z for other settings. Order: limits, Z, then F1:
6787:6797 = 1.073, 11.82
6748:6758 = 1.074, 11.85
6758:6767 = 1.060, 11.47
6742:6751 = 1.046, 11.11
